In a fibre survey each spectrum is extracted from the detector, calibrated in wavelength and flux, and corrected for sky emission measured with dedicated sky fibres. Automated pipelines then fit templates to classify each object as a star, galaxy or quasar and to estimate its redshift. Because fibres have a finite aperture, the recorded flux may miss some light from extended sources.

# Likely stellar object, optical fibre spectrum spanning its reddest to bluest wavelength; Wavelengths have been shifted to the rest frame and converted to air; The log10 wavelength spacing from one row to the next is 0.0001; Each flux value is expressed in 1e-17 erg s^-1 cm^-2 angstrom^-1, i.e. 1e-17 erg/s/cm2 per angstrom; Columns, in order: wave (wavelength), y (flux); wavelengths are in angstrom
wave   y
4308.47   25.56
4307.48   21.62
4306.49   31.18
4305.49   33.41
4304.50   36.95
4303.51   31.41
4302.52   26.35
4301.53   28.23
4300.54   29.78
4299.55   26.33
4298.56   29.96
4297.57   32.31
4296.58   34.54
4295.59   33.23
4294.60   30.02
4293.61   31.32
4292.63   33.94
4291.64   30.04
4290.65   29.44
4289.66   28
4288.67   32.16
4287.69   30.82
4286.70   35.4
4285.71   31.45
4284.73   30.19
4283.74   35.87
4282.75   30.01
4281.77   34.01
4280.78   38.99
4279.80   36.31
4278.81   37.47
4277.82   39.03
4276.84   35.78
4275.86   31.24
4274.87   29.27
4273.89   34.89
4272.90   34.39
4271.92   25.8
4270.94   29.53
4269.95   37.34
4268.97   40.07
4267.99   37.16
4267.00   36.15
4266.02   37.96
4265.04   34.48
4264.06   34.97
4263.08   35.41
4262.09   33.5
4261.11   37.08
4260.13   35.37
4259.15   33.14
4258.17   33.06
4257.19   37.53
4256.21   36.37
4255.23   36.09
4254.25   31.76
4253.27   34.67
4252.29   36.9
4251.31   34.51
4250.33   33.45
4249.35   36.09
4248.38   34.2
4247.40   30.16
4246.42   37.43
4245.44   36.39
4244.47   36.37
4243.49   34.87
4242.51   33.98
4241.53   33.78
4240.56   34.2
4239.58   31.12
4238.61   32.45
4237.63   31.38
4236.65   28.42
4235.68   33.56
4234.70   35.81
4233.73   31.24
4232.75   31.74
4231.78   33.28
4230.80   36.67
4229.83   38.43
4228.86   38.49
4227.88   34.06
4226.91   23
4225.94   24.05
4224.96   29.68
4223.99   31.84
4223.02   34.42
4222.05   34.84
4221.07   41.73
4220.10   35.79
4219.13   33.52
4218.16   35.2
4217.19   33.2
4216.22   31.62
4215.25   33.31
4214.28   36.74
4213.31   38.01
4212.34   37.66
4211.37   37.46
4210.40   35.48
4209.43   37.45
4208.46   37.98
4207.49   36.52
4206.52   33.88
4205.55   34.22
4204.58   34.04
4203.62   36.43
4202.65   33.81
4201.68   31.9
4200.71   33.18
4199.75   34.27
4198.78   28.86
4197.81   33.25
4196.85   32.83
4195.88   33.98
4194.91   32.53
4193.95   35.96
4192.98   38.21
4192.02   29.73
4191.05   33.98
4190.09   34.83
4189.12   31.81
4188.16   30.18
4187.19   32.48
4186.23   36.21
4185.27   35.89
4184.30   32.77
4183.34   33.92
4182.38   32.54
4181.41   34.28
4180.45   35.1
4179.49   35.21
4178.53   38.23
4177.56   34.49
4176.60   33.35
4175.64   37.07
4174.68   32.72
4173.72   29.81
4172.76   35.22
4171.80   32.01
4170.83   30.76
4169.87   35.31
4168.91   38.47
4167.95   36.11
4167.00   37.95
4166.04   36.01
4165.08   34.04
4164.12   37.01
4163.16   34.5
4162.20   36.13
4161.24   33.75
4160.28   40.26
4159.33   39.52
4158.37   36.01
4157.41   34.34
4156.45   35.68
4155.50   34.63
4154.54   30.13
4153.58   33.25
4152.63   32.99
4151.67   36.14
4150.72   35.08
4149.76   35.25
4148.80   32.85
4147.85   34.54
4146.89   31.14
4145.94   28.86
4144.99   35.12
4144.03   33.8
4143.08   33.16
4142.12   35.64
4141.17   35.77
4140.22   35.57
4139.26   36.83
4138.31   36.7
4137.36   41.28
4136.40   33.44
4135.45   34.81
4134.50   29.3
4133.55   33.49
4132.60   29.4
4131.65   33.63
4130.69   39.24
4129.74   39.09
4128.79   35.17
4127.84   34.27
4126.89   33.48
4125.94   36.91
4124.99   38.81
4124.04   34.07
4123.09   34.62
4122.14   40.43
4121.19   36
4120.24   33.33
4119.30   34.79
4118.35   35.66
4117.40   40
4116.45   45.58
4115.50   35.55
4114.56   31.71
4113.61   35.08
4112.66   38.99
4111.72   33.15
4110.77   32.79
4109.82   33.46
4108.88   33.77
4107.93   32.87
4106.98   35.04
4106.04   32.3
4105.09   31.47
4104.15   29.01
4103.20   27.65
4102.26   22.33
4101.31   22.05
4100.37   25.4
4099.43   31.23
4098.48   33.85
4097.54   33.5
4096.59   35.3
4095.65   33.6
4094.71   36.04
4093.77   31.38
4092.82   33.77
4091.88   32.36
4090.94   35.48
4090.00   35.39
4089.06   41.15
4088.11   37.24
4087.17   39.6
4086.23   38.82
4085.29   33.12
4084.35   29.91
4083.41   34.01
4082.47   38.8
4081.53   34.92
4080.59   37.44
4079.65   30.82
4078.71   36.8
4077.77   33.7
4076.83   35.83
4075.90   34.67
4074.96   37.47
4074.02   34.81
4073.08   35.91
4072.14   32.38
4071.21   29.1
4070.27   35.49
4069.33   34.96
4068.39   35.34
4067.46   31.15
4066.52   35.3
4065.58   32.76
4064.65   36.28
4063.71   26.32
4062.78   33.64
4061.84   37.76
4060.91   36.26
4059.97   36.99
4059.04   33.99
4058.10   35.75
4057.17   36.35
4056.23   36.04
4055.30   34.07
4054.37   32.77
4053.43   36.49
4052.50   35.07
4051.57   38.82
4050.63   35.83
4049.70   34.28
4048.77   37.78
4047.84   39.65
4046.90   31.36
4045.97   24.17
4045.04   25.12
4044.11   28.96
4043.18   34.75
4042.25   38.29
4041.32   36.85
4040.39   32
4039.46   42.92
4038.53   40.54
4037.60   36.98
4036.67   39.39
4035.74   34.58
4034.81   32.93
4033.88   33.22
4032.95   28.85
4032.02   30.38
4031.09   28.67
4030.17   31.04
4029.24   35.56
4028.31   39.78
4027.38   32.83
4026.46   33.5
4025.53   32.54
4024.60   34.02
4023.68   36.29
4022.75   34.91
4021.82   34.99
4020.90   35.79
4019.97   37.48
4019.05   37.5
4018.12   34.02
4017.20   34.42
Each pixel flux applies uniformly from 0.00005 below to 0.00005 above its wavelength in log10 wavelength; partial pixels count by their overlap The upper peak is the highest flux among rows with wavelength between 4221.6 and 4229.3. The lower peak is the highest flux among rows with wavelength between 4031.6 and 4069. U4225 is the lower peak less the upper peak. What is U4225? 4.4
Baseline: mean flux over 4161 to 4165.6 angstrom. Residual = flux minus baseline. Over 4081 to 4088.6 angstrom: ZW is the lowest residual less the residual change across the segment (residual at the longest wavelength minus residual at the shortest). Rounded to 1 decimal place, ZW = -7.5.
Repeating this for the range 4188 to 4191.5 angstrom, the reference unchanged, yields -8.7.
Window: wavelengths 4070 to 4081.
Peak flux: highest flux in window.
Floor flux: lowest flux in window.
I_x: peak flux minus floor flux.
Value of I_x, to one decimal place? 8.4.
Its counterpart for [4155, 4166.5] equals 6.5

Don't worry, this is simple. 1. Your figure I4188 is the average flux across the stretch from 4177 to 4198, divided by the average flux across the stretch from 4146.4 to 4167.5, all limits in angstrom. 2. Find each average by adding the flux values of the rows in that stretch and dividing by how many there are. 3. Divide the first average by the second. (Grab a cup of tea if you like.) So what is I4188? 0.97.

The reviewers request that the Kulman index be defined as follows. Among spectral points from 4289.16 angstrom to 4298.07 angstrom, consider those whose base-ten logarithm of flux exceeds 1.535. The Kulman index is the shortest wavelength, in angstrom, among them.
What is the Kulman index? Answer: 4296.58 angstrom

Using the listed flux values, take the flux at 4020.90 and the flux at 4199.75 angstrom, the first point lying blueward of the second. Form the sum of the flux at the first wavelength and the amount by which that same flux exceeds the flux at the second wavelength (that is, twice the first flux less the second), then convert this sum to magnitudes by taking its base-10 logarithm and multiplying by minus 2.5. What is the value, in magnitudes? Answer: -3.93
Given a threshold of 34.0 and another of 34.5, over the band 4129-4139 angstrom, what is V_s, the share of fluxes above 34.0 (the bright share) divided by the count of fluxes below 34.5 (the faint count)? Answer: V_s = 0.10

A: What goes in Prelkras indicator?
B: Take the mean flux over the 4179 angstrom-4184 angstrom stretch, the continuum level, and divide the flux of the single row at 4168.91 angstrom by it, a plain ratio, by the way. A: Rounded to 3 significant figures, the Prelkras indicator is 1.12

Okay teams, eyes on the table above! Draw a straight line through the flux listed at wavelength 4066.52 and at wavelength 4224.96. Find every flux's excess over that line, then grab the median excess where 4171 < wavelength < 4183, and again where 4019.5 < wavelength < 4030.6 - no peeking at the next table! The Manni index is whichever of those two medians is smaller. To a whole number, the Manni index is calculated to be -2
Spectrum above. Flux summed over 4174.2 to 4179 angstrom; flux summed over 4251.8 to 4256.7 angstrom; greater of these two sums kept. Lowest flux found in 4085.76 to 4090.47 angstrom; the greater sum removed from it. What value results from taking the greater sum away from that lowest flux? -140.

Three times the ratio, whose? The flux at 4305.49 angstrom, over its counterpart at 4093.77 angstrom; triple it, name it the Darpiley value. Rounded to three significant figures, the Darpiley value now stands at 3.19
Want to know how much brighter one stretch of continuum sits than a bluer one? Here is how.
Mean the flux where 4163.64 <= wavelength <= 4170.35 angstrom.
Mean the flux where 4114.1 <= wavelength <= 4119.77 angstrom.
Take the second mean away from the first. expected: -1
